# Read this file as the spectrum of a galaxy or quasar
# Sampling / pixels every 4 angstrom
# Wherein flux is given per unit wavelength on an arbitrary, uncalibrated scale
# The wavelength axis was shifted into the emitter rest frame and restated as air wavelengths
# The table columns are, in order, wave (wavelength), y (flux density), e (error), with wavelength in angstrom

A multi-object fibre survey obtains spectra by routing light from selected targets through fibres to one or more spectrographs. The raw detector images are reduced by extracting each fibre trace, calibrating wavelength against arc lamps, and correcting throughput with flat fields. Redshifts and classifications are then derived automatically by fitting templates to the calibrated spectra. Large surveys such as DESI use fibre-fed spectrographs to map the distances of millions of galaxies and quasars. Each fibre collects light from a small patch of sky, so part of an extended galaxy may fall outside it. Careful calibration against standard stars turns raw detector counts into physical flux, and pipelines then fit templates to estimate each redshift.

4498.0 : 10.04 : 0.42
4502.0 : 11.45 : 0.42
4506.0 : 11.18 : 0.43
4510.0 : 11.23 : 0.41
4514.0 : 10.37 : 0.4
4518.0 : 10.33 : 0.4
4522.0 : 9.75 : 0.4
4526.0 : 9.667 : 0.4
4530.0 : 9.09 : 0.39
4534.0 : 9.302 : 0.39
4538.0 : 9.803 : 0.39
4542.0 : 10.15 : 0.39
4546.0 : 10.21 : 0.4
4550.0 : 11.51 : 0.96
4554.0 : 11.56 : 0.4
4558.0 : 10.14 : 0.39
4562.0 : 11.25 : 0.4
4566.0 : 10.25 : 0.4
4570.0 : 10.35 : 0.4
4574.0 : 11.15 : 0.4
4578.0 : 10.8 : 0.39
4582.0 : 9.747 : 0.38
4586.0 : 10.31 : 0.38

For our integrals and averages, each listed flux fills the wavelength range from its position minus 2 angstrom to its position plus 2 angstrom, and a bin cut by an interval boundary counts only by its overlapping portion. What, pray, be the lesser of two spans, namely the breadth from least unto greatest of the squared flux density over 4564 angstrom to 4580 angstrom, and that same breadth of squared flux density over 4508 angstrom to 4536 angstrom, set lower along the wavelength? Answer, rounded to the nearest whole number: 19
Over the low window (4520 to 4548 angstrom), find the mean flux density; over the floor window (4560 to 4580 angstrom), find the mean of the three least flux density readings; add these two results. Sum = 20.2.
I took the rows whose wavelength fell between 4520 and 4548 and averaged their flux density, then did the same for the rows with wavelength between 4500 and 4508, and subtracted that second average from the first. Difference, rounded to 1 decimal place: -1.6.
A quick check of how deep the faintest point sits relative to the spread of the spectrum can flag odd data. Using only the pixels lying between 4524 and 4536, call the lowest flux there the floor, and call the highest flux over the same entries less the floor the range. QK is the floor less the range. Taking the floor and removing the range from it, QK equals 8.5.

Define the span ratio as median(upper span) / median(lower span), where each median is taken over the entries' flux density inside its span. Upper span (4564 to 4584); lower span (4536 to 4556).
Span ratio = 1.01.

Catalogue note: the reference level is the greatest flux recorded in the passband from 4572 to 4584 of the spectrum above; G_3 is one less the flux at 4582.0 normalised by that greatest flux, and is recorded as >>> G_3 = 0.13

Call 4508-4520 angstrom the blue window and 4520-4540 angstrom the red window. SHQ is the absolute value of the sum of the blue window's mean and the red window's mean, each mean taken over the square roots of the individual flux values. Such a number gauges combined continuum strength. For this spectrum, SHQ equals 6.35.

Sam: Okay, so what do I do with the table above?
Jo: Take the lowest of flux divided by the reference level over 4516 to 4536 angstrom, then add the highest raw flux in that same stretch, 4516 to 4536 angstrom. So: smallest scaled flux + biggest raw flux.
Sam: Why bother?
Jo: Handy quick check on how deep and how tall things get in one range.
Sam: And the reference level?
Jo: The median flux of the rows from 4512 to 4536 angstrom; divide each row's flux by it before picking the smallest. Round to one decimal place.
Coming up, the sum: 11.3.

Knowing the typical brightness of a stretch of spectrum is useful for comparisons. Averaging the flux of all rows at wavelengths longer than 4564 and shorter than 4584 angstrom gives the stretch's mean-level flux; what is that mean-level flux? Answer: 10.5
